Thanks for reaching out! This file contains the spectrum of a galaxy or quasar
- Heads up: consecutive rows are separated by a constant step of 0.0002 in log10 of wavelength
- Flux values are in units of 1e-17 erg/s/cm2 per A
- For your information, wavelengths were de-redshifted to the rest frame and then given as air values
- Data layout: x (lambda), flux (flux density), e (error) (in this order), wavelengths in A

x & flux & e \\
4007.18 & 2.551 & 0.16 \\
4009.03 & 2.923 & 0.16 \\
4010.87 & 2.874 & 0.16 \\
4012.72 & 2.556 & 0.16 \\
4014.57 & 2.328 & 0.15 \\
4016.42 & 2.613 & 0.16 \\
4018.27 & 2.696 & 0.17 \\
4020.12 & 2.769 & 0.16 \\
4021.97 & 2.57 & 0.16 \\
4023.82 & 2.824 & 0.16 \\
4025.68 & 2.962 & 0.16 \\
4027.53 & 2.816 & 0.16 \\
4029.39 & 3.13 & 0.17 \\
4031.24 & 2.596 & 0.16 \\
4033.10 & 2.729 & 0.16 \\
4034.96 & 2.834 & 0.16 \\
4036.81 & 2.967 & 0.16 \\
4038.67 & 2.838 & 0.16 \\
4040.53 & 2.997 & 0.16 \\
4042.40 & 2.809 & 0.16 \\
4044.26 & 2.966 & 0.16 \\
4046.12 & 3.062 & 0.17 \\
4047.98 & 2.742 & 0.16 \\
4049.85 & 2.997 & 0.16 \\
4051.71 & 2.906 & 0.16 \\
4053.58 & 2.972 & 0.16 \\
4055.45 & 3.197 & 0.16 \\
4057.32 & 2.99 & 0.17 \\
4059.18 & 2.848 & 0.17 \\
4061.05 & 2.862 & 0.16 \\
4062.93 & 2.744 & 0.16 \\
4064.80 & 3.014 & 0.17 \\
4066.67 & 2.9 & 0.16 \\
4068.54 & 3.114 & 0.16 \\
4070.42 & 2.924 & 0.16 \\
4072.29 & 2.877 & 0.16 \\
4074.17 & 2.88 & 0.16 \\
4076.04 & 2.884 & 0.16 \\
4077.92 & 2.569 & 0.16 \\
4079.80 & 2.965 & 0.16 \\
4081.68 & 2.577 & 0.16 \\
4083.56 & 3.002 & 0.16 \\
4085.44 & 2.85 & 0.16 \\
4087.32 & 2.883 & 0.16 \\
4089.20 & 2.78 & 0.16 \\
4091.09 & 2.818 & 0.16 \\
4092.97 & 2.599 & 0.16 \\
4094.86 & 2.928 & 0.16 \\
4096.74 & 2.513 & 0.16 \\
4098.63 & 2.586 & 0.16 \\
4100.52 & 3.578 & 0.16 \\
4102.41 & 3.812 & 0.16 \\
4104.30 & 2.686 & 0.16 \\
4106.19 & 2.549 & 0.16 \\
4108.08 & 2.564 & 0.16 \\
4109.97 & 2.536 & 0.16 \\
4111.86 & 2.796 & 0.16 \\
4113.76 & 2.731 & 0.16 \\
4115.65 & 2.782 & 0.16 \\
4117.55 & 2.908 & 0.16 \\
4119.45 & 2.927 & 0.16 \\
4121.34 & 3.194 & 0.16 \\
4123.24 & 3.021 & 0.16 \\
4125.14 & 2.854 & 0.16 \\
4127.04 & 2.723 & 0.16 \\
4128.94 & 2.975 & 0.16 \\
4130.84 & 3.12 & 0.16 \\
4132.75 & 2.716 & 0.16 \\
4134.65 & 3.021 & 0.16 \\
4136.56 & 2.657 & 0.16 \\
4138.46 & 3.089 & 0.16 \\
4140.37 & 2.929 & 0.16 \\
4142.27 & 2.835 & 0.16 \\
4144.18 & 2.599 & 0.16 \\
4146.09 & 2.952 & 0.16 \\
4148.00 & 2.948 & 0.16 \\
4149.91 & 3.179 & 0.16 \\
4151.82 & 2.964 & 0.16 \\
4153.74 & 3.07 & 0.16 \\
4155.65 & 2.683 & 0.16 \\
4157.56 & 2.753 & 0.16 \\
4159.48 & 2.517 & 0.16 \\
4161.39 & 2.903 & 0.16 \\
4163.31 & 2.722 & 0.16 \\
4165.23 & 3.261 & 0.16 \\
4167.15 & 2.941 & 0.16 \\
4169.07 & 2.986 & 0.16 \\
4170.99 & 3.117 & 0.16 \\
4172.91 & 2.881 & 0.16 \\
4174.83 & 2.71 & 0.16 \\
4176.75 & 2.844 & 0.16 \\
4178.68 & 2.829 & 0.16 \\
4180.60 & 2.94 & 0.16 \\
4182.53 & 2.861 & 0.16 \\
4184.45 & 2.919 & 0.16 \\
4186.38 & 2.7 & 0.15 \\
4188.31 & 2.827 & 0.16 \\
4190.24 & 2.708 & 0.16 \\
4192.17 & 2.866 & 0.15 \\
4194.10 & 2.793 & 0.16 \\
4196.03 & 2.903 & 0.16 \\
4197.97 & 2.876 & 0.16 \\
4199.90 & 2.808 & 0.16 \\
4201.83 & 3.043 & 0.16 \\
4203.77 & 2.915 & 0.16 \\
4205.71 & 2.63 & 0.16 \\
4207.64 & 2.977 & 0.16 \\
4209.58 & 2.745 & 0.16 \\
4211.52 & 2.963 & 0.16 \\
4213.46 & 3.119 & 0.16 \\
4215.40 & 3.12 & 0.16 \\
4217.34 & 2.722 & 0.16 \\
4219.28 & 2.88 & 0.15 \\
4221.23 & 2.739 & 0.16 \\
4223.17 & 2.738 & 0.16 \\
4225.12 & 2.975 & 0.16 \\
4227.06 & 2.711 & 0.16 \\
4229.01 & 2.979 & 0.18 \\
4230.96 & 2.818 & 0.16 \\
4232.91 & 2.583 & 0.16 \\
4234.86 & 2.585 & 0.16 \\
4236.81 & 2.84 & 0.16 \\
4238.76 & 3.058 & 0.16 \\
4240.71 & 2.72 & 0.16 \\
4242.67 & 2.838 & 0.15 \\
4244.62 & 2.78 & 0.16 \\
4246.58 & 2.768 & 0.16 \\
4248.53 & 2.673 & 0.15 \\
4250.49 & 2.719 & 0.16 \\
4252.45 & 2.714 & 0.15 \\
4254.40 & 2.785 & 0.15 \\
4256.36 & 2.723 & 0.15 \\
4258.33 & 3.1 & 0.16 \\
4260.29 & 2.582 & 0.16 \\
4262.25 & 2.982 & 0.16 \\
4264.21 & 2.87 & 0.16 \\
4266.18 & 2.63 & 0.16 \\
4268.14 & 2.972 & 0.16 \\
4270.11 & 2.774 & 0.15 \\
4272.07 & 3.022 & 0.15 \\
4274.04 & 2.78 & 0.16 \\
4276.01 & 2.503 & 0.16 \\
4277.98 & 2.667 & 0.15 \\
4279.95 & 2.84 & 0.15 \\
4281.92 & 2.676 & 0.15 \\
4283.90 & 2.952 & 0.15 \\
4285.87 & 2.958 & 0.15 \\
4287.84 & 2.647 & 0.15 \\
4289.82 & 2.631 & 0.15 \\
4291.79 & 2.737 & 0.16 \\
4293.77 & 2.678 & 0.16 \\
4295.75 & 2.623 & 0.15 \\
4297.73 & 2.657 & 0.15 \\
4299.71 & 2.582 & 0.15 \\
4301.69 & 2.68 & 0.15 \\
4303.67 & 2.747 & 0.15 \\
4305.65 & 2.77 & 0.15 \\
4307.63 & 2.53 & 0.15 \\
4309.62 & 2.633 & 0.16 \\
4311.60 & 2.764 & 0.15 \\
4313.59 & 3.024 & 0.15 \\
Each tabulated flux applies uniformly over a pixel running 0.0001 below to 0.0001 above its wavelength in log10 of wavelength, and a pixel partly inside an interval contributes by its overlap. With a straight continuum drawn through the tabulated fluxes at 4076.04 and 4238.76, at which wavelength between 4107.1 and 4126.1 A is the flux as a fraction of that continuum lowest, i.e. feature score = 4109.97 A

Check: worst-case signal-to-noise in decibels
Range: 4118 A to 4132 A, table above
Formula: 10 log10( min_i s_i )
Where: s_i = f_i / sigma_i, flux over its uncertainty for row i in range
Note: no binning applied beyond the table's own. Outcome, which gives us 12.3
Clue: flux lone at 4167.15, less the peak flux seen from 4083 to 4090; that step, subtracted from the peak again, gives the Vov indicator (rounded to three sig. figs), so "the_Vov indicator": 3.06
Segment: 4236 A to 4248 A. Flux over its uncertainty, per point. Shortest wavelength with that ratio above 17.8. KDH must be 4238.76 A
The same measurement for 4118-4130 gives 4119.45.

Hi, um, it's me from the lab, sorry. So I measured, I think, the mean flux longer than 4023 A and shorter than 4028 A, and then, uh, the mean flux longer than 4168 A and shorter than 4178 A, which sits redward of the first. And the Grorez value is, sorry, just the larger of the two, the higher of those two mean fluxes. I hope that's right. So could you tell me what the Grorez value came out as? 2.91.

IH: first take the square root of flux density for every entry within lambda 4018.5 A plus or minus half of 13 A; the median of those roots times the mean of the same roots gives 2.62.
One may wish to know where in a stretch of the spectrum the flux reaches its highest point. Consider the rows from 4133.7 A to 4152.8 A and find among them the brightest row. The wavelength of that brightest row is 4149.91 A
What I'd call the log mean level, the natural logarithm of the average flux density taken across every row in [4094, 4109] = 1.07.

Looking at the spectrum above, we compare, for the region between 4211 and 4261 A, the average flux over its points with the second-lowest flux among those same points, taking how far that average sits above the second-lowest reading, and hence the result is 0.23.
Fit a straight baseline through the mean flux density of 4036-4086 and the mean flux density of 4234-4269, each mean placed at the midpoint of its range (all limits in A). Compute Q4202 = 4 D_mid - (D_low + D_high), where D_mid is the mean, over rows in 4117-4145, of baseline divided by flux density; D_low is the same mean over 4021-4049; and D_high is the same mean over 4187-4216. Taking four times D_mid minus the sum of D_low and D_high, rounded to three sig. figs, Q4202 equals 1.95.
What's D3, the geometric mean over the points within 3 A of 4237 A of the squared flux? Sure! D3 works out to 8.0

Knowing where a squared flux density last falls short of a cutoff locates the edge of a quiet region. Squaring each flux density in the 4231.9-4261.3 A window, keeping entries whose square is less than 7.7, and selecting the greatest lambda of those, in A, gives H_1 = 4260.29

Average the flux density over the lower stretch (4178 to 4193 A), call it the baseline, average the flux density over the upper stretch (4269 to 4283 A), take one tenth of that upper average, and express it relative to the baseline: 0.097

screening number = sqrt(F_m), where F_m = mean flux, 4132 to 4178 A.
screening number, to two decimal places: 1.70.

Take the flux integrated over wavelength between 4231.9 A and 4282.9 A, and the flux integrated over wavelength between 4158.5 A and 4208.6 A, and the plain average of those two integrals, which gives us 143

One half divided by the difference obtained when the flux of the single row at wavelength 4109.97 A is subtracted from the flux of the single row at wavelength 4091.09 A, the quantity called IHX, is 2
